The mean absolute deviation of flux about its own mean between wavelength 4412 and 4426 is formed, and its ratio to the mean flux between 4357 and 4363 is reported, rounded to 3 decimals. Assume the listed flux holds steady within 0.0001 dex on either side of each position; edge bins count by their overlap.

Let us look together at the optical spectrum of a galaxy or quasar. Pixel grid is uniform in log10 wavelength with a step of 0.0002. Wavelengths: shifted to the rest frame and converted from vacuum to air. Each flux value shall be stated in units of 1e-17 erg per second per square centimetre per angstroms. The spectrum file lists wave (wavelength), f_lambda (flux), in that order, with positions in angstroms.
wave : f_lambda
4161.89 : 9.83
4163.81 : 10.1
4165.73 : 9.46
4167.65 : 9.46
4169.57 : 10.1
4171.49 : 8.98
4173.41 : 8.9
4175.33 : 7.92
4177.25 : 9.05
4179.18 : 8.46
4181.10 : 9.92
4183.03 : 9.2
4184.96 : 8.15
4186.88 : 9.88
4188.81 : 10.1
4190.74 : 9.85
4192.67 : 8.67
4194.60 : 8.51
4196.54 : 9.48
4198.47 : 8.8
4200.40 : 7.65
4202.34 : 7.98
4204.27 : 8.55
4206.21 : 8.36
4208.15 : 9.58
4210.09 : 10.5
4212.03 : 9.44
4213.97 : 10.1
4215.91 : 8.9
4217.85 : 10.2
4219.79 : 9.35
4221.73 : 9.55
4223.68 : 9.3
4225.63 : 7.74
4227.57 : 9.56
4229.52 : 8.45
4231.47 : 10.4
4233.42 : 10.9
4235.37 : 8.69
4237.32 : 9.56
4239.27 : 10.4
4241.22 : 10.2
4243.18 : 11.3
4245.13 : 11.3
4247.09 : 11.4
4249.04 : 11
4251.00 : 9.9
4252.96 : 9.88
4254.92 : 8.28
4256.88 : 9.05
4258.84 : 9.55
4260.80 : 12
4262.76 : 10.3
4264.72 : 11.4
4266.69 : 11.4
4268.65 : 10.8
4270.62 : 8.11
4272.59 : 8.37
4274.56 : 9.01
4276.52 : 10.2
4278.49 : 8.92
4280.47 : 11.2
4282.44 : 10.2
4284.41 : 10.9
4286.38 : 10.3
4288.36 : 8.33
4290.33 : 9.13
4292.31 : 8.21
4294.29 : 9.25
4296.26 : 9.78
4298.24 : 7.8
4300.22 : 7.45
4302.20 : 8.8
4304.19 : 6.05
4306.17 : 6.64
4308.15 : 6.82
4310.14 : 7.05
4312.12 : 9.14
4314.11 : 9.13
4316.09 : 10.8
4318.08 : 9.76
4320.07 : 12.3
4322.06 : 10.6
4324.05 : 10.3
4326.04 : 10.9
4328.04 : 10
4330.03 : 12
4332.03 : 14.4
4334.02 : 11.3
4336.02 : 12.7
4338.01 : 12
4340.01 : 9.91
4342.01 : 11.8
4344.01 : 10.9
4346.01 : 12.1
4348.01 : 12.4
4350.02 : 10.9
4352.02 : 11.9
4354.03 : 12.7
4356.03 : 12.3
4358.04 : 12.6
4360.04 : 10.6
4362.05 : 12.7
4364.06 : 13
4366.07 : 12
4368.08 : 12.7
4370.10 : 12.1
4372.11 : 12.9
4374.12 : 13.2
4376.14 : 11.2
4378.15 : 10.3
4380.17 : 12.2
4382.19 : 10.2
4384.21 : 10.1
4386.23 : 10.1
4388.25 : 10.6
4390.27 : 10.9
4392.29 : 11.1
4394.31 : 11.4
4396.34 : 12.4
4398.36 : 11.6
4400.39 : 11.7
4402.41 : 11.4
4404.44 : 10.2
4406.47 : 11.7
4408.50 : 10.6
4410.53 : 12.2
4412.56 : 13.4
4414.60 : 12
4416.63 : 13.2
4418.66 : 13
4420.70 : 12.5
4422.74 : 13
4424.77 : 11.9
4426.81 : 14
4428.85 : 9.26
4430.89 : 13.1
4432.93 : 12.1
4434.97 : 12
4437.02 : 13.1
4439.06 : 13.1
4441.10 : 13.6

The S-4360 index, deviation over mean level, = 0.042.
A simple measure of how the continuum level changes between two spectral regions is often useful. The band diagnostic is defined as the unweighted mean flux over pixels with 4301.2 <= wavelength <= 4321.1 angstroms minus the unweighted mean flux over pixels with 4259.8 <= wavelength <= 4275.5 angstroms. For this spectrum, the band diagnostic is -1.5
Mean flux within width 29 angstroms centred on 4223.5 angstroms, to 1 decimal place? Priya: 9.5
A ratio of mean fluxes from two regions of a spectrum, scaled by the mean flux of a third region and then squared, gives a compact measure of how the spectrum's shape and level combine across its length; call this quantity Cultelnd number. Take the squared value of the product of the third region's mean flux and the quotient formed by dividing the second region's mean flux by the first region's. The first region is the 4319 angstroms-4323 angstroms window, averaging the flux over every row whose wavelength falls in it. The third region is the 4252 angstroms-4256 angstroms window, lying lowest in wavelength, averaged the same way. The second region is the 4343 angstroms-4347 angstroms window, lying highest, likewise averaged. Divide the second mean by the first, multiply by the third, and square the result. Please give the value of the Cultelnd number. 83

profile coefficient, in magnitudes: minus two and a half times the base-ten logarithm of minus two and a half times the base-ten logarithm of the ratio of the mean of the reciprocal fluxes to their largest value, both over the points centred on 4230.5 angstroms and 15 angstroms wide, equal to 1.8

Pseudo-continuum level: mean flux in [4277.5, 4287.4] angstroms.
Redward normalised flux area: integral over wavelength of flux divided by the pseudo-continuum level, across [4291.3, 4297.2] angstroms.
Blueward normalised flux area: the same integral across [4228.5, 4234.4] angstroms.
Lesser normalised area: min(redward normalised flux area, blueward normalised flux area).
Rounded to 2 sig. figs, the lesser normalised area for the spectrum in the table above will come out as 5.2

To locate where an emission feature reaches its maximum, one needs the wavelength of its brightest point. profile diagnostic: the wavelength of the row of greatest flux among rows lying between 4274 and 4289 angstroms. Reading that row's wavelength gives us 4280.47 angstroms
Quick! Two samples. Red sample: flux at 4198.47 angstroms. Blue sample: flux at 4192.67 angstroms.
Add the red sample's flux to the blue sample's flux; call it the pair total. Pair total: 17.5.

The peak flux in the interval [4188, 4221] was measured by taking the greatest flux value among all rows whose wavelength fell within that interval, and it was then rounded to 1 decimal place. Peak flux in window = 10.5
